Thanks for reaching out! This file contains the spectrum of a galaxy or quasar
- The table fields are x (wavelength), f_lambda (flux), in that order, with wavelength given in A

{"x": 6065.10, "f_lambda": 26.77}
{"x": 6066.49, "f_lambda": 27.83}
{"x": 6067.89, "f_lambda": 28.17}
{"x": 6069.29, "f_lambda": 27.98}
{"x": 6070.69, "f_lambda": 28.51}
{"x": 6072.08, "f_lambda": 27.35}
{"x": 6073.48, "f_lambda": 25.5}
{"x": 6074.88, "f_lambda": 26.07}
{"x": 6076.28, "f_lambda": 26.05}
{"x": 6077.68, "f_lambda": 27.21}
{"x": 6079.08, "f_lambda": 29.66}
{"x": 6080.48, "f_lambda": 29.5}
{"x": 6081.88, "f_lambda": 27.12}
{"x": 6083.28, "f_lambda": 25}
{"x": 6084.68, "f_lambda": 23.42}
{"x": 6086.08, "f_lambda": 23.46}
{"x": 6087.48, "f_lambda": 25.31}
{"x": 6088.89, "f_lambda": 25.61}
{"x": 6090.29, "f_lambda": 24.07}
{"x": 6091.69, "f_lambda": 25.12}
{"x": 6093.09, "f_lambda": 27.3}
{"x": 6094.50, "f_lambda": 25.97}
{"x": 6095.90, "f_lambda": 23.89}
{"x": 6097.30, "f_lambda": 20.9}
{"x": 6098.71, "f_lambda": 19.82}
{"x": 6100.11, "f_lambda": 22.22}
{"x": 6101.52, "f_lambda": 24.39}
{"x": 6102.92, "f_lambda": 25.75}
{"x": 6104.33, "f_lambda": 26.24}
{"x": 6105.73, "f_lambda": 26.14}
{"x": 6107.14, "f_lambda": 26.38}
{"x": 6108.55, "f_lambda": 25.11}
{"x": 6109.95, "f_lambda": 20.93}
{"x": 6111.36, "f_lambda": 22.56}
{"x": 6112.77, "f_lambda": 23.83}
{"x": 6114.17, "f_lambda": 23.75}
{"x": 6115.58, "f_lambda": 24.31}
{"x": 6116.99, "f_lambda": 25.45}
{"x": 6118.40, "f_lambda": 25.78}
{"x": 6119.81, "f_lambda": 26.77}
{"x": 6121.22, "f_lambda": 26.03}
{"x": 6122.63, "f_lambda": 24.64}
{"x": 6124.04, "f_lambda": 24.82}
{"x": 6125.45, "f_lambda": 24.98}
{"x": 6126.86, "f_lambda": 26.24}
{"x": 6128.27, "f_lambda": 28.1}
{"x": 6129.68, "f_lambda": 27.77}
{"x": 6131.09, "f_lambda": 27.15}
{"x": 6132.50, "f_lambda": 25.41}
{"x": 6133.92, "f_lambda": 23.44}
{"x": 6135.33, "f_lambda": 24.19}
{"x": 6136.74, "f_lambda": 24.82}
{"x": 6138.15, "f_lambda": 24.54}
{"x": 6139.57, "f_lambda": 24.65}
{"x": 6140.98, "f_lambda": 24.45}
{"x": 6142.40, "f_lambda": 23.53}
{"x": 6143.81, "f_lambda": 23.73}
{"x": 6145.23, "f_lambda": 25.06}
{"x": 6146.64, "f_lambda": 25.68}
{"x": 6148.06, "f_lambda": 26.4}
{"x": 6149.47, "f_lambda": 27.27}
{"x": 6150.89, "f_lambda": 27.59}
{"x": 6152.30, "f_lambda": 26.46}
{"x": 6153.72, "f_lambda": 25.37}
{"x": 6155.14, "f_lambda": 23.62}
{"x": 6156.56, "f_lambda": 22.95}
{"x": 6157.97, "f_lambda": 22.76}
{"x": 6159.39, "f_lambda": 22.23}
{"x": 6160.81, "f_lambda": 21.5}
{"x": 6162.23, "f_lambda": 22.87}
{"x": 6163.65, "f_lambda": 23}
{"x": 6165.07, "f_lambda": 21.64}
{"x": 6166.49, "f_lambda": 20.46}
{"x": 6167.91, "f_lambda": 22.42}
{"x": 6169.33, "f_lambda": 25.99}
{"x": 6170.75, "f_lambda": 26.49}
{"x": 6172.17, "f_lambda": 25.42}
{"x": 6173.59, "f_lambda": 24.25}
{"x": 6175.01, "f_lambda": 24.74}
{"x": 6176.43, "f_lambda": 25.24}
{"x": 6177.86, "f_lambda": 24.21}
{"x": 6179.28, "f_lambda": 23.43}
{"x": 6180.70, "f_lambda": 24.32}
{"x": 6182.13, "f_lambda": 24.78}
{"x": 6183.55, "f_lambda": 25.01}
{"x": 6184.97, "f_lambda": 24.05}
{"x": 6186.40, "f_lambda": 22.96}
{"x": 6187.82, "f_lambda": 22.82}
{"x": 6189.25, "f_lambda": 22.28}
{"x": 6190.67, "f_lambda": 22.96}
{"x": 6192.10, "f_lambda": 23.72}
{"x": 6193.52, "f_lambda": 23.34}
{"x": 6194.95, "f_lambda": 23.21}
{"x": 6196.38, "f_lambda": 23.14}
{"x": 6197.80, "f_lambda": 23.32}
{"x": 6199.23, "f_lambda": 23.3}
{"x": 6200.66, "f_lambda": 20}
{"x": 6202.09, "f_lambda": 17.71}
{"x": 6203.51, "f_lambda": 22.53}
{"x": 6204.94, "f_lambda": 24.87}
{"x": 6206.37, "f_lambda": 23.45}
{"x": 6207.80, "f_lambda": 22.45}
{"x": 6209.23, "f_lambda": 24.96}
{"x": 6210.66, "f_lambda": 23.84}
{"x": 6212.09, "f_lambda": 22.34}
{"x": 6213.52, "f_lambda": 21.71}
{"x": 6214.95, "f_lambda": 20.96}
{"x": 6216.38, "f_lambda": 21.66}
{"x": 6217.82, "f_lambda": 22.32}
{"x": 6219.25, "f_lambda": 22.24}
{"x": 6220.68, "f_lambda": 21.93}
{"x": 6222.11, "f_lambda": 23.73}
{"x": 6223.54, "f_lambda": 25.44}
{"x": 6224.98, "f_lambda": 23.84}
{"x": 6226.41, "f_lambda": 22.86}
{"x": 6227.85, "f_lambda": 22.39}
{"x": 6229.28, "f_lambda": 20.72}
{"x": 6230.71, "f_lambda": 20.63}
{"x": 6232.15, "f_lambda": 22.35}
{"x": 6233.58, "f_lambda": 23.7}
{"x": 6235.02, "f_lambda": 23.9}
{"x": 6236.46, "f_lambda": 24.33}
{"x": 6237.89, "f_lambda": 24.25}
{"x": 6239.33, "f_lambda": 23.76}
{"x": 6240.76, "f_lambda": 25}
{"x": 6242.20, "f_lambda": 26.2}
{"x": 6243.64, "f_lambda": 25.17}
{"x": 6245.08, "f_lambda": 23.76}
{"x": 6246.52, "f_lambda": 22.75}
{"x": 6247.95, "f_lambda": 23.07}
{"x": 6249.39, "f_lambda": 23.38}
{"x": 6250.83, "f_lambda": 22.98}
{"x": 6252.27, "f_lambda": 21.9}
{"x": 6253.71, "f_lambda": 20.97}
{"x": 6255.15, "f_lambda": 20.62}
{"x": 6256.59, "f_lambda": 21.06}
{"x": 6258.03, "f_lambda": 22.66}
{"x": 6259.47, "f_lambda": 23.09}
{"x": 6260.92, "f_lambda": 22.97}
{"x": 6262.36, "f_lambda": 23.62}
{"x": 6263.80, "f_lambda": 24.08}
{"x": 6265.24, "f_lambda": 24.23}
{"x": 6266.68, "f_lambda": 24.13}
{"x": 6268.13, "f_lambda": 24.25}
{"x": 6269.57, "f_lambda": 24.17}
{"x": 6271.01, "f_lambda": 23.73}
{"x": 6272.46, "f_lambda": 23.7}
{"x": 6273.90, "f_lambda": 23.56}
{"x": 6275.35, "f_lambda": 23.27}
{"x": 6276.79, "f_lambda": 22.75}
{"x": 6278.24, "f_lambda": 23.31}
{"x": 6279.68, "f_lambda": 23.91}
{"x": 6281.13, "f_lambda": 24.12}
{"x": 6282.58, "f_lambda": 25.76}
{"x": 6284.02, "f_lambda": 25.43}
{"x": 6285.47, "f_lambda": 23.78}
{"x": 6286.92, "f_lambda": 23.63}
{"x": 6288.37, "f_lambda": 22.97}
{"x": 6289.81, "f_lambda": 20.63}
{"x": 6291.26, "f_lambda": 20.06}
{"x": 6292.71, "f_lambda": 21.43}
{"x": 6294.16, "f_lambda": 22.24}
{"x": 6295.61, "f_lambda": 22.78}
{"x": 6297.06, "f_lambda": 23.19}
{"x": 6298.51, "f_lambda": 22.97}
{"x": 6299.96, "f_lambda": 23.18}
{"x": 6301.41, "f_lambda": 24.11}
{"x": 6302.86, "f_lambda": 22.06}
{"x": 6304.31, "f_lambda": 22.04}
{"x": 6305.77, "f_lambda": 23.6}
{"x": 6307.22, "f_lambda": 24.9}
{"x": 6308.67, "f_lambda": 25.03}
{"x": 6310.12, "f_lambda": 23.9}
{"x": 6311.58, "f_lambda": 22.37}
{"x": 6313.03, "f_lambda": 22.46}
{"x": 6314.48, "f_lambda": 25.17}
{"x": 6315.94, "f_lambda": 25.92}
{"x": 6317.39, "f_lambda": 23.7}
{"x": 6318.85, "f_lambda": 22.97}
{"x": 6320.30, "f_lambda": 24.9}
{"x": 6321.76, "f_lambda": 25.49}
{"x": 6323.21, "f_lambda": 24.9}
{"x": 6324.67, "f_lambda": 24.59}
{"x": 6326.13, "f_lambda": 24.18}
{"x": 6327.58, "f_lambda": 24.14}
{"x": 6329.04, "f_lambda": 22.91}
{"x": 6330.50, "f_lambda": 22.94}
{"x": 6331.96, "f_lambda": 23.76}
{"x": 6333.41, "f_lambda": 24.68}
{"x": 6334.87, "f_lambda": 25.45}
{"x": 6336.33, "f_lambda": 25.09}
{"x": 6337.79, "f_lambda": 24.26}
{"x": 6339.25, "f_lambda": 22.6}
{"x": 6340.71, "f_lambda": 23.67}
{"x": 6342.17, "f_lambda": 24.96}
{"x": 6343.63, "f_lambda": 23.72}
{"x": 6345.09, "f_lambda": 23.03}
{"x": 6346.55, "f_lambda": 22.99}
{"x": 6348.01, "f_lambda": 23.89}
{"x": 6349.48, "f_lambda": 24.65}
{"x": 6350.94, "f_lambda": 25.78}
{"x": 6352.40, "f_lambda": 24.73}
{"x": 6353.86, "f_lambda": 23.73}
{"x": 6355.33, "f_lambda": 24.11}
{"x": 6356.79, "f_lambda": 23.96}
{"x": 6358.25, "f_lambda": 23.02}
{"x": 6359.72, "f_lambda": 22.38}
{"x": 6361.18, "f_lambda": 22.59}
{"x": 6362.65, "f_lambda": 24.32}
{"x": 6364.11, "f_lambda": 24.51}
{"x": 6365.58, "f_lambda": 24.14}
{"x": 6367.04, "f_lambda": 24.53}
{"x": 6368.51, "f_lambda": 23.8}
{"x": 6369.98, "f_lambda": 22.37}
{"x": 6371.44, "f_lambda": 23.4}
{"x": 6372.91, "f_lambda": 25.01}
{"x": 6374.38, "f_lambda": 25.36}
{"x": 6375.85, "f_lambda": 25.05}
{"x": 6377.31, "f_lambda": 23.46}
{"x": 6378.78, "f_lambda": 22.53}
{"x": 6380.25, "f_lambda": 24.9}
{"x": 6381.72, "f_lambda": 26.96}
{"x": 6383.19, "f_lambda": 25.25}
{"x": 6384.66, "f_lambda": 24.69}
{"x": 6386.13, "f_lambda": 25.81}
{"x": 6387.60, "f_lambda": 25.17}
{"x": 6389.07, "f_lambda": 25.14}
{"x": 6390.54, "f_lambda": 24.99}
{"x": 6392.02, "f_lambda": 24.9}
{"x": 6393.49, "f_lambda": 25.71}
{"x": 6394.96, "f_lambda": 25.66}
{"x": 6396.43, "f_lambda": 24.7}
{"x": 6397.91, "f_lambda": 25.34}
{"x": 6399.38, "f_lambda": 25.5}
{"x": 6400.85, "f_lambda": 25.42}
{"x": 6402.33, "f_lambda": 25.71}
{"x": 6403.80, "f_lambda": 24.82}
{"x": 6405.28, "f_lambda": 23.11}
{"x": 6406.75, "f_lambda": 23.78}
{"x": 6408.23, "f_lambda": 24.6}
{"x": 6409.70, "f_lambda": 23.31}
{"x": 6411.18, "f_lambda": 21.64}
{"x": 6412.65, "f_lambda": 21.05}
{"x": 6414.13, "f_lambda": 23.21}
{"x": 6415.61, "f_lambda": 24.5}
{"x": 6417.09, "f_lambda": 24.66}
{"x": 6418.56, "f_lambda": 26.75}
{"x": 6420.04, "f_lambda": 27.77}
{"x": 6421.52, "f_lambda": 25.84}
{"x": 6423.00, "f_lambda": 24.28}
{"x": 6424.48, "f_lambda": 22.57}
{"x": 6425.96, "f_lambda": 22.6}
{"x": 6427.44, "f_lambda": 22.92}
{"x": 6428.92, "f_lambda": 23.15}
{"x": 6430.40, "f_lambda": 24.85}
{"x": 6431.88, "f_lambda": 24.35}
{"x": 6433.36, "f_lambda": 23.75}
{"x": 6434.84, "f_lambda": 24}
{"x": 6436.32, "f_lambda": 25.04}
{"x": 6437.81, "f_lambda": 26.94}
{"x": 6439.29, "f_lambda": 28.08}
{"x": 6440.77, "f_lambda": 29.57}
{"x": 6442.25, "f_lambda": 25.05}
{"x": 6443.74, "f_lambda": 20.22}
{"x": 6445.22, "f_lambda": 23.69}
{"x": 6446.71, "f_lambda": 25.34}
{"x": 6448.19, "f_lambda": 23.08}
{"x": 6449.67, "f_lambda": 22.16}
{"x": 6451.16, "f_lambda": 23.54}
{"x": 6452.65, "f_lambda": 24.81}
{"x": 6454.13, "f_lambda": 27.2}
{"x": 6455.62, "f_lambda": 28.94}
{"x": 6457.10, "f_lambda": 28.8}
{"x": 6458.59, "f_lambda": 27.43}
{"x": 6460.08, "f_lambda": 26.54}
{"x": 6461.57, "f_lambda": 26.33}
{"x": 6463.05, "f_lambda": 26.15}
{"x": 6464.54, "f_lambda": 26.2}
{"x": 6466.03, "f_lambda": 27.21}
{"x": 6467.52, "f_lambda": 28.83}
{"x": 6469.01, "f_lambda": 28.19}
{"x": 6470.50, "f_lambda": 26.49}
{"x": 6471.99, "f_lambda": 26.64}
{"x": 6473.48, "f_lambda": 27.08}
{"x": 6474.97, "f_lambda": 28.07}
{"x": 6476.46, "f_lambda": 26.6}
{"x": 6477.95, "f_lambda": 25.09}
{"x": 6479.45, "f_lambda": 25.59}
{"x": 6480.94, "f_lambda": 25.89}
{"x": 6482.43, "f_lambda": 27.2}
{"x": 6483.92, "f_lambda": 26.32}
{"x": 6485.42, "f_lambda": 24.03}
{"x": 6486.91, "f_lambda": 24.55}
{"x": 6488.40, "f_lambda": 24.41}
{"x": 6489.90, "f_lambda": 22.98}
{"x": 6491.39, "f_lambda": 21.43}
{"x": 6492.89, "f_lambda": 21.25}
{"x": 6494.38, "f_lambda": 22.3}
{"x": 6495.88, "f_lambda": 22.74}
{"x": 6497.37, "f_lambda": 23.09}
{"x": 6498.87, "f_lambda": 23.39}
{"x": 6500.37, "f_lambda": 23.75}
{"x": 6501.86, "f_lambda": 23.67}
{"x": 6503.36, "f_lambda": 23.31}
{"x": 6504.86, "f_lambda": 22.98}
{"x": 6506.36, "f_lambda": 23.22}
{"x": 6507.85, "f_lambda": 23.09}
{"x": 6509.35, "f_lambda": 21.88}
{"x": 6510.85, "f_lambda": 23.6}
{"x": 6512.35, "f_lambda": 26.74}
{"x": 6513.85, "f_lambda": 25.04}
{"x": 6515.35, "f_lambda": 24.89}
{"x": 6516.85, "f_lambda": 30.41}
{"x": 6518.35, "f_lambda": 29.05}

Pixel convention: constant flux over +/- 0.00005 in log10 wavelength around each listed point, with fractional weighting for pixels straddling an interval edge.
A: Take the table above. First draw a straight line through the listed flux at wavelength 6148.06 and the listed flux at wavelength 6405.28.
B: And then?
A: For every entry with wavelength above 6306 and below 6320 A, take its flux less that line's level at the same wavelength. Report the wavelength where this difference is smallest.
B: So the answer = 6311.58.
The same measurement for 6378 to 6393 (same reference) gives 6378.78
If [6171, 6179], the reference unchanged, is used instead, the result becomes 6173.59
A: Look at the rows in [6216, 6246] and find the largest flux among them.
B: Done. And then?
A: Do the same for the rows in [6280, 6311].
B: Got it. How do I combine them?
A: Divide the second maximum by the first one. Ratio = 0.98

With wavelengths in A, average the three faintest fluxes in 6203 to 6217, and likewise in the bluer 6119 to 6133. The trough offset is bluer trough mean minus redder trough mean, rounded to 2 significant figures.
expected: 3.4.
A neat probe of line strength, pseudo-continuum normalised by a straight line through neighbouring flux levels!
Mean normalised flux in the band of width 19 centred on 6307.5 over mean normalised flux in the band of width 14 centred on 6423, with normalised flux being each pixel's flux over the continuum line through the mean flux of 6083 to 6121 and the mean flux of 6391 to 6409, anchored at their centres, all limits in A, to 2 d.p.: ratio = 0.97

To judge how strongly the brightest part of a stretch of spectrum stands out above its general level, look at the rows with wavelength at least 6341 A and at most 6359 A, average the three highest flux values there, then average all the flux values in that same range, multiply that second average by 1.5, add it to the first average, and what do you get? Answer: 61.2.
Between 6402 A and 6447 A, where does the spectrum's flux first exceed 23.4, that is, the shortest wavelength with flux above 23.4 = 6402.33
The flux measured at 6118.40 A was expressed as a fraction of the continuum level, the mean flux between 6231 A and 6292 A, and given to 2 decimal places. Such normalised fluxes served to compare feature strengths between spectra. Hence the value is 1.10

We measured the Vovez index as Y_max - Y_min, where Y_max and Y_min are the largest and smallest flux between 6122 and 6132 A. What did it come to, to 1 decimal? 3.5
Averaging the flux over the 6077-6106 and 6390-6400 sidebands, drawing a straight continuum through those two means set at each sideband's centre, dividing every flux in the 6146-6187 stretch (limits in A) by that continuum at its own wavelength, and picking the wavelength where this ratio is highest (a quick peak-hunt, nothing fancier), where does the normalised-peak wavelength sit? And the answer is 6150.89 A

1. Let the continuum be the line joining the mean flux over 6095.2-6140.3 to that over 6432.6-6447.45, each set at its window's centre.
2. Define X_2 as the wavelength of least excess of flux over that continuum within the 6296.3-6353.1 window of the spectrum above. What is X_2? 6304.31 A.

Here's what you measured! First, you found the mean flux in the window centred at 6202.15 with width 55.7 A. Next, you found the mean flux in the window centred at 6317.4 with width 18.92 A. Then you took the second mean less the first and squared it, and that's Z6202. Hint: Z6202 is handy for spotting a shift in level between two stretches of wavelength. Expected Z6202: 1.5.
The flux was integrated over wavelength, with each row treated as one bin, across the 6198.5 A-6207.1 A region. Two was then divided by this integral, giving 0.011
